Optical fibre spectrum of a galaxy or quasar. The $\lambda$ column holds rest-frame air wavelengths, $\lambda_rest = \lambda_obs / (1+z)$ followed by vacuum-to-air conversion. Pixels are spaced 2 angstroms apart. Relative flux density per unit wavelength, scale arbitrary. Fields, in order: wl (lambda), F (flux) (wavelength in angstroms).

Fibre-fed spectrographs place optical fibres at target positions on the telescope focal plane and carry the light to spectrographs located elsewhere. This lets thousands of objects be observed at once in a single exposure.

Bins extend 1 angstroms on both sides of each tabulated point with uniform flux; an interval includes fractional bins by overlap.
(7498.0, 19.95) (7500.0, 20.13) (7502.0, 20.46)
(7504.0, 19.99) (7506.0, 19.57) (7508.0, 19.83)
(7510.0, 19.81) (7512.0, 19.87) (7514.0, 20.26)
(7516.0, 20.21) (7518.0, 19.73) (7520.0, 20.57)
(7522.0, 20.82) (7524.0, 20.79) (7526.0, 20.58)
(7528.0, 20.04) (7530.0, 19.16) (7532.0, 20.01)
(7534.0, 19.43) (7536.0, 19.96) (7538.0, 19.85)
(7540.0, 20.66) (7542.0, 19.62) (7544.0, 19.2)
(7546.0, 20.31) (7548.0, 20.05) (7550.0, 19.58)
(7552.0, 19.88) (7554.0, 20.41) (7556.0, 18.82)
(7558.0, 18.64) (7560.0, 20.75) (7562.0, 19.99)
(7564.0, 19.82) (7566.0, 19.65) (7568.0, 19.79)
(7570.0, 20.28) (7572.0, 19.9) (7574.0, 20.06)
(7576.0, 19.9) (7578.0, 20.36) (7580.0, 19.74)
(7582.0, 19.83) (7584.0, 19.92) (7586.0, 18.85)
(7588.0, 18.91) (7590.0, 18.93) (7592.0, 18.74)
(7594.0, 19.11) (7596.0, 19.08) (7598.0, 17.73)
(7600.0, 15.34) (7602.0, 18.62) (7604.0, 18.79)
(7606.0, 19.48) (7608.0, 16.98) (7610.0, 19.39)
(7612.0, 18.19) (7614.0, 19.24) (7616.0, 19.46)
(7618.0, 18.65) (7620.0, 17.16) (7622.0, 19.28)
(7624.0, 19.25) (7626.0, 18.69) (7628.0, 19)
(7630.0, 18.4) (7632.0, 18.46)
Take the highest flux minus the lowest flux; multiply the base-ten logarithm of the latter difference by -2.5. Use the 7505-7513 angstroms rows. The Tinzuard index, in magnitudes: 1.3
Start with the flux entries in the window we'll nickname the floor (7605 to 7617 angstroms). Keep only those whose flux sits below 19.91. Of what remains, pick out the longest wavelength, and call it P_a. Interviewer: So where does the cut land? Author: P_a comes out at 7616.0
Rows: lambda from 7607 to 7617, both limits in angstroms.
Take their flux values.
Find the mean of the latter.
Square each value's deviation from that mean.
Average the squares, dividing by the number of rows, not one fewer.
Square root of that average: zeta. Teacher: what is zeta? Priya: 1.0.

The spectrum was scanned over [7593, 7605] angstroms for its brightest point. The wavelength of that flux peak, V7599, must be 7594.0 angstroms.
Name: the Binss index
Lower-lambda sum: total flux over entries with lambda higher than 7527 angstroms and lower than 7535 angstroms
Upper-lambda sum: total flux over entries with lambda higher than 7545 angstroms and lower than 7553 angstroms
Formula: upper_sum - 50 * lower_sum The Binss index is -3852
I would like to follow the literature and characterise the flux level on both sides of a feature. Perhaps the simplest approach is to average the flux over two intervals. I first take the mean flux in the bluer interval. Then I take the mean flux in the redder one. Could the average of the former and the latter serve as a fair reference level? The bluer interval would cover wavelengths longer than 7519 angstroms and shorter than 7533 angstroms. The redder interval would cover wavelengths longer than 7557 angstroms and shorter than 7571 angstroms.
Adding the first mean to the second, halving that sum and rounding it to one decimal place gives 20.1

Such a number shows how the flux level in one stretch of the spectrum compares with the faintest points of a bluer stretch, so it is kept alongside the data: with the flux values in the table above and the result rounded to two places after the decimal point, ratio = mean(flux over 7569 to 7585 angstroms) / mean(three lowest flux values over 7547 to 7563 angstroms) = 1.05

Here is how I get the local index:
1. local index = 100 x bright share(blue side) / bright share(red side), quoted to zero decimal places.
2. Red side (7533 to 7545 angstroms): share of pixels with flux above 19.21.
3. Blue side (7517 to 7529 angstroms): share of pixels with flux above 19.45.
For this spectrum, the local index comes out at 120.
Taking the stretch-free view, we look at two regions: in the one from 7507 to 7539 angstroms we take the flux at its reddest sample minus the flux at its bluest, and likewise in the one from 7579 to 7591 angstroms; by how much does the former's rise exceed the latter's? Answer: 0.8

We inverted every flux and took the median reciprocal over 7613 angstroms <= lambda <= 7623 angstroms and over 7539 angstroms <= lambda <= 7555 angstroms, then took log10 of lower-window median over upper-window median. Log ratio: -0.016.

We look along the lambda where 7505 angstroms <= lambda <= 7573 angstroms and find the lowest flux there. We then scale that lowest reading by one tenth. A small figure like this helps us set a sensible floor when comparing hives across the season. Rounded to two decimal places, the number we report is 1.86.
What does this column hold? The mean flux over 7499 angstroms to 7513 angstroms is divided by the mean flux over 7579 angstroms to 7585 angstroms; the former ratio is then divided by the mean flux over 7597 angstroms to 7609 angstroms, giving 0.0564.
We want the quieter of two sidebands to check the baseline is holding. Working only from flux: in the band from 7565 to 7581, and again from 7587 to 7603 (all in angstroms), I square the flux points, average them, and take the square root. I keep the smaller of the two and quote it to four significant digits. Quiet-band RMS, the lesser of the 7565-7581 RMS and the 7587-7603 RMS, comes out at 18.35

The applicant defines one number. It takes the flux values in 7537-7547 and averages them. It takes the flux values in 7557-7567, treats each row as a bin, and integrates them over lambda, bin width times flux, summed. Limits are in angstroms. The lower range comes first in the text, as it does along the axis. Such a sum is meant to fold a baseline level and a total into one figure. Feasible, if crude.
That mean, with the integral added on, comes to 218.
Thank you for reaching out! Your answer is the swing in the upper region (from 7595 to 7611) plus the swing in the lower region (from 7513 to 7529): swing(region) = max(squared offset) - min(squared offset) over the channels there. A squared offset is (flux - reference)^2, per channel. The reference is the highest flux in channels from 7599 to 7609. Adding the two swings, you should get 19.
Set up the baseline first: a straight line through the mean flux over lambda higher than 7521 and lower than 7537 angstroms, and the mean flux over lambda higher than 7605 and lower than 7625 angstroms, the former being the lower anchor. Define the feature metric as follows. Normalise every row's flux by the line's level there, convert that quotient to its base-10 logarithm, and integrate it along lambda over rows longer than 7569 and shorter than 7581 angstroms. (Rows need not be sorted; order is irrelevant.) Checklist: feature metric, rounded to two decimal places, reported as 0.18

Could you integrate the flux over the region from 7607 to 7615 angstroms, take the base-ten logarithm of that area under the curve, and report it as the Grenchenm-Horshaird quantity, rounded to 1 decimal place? 2.2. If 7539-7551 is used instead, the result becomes 2.4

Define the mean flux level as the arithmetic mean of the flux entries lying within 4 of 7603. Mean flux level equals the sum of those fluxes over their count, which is 18.1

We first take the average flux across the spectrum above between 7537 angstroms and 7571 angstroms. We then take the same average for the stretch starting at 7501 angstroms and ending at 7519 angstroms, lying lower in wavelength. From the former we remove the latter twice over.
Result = -20.1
